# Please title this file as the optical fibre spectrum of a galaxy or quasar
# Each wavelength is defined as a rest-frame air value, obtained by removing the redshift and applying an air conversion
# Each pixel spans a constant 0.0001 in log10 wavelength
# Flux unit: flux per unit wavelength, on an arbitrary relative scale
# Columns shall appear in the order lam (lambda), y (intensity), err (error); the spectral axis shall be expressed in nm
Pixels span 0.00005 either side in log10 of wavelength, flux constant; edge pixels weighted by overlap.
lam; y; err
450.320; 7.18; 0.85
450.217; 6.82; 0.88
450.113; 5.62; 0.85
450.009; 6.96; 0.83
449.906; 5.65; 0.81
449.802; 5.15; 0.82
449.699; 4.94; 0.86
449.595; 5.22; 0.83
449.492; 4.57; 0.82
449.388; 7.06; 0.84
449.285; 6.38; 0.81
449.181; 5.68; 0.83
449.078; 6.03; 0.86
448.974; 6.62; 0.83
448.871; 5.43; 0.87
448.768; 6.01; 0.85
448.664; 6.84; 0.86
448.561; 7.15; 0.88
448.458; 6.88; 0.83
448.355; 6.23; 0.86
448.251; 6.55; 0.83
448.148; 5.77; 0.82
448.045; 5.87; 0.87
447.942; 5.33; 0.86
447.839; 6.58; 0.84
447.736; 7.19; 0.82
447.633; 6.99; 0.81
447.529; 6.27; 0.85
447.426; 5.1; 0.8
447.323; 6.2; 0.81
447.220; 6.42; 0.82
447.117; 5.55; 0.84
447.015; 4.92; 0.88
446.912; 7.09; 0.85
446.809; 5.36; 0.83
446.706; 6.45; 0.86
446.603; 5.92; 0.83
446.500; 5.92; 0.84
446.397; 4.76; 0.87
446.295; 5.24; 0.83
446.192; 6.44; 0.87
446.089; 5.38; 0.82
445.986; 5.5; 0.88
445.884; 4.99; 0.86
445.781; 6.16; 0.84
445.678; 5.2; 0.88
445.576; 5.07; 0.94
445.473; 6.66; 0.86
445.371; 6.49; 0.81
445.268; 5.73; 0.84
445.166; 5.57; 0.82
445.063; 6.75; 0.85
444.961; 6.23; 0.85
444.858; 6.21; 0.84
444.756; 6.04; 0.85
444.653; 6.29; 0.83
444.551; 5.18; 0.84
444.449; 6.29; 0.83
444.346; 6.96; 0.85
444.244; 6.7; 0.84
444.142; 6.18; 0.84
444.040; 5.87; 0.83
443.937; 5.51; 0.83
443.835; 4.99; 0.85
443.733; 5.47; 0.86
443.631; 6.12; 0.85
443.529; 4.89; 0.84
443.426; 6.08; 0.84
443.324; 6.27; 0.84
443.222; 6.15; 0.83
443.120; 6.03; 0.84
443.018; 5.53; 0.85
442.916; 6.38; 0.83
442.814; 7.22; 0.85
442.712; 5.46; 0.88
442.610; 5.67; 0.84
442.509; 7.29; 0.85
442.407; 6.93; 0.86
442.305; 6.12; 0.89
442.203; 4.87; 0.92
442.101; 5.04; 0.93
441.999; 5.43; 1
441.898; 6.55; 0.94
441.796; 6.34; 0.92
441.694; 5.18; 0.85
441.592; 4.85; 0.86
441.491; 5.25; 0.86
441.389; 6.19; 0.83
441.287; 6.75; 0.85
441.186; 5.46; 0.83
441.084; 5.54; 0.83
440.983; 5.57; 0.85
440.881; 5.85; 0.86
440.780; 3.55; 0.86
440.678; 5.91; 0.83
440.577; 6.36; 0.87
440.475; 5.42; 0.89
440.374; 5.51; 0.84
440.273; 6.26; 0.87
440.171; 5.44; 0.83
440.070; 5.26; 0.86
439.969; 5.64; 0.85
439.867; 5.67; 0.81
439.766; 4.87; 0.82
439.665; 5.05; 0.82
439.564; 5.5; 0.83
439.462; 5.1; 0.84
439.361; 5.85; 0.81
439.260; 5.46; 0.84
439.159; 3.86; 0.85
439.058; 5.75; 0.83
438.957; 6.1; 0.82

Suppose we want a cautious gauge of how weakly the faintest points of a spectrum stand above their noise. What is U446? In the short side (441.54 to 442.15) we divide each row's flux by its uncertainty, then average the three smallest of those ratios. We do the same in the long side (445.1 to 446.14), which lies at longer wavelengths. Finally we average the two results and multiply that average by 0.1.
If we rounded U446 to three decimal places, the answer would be 0.560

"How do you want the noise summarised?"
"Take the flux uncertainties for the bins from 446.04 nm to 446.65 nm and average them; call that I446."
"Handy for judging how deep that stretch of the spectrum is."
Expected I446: 0.843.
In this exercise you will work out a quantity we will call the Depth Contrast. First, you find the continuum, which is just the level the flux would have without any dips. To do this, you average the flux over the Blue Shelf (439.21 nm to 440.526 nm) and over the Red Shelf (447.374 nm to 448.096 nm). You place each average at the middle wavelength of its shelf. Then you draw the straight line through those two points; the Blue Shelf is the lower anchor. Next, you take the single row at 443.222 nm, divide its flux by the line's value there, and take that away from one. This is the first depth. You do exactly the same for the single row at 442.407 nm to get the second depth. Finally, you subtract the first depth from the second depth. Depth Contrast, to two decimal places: -0.15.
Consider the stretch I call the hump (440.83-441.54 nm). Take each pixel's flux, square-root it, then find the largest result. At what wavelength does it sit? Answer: 441.287 nm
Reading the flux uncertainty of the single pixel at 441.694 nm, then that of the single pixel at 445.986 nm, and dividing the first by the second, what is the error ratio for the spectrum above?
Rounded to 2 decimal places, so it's 0.97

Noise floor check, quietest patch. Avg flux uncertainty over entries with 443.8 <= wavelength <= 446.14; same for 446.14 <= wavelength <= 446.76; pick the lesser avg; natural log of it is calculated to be -0.166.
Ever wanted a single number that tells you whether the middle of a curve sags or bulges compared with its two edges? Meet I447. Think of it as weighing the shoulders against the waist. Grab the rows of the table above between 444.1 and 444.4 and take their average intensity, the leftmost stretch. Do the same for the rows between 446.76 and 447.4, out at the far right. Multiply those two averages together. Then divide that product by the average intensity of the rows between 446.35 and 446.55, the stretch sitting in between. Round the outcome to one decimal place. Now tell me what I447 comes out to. 7.3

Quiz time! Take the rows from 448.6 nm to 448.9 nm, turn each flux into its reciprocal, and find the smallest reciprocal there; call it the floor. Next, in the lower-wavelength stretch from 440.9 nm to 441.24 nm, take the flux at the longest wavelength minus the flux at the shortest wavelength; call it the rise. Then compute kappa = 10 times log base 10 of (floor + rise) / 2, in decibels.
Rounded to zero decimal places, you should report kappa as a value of -17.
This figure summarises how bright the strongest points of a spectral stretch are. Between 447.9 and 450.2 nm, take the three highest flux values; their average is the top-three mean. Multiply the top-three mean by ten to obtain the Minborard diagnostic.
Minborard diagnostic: 71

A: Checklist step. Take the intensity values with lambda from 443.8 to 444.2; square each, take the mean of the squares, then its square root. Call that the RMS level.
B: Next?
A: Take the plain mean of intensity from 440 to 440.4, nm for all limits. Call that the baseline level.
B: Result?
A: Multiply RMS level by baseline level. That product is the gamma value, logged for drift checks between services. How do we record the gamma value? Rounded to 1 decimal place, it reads 31.8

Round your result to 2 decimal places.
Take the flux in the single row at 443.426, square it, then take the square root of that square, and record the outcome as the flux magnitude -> 6.08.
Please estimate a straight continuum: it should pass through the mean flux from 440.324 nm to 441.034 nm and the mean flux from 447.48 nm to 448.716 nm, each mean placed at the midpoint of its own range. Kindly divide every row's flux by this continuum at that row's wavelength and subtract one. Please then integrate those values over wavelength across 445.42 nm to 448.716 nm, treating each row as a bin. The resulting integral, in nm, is -0.17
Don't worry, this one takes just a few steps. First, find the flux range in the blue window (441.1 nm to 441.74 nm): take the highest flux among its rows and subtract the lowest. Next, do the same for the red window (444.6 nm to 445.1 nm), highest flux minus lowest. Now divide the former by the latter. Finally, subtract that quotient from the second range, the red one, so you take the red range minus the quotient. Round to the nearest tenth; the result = -2.0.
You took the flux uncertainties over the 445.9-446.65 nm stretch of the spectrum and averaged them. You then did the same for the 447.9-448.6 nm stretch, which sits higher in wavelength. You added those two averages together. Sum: 1.70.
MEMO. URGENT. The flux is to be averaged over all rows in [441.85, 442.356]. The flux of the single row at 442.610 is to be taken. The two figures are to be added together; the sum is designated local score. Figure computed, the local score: 11.3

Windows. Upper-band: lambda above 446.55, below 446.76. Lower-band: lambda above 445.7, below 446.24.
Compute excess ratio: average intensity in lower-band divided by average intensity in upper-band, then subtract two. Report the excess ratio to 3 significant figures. -1.08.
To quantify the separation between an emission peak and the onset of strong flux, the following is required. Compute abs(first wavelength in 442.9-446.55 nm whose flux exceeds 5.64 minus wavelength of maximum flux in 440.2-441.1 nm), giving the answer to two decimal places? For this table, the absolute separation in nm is 2.34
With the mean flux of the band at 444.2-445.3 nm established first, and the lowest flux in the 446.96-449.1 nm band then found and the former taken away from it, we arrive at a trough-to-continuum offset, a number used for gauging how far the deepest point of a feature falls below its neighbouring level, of -1.3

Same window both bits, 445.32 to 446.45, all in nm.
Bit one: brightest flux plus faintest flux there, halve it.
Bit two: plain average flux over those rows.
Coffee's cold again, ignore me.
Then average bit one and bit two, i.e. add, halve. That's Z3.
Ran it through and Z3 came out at 5.7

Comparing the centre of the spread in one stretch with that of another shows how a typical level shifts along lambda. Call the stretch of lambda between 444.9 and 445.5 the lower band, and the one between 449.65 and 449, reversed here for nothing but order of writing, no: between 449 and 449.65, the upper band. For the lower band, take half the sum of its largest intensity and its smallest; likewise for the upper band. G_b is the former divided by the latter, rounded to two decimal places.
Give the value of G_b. 1.06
